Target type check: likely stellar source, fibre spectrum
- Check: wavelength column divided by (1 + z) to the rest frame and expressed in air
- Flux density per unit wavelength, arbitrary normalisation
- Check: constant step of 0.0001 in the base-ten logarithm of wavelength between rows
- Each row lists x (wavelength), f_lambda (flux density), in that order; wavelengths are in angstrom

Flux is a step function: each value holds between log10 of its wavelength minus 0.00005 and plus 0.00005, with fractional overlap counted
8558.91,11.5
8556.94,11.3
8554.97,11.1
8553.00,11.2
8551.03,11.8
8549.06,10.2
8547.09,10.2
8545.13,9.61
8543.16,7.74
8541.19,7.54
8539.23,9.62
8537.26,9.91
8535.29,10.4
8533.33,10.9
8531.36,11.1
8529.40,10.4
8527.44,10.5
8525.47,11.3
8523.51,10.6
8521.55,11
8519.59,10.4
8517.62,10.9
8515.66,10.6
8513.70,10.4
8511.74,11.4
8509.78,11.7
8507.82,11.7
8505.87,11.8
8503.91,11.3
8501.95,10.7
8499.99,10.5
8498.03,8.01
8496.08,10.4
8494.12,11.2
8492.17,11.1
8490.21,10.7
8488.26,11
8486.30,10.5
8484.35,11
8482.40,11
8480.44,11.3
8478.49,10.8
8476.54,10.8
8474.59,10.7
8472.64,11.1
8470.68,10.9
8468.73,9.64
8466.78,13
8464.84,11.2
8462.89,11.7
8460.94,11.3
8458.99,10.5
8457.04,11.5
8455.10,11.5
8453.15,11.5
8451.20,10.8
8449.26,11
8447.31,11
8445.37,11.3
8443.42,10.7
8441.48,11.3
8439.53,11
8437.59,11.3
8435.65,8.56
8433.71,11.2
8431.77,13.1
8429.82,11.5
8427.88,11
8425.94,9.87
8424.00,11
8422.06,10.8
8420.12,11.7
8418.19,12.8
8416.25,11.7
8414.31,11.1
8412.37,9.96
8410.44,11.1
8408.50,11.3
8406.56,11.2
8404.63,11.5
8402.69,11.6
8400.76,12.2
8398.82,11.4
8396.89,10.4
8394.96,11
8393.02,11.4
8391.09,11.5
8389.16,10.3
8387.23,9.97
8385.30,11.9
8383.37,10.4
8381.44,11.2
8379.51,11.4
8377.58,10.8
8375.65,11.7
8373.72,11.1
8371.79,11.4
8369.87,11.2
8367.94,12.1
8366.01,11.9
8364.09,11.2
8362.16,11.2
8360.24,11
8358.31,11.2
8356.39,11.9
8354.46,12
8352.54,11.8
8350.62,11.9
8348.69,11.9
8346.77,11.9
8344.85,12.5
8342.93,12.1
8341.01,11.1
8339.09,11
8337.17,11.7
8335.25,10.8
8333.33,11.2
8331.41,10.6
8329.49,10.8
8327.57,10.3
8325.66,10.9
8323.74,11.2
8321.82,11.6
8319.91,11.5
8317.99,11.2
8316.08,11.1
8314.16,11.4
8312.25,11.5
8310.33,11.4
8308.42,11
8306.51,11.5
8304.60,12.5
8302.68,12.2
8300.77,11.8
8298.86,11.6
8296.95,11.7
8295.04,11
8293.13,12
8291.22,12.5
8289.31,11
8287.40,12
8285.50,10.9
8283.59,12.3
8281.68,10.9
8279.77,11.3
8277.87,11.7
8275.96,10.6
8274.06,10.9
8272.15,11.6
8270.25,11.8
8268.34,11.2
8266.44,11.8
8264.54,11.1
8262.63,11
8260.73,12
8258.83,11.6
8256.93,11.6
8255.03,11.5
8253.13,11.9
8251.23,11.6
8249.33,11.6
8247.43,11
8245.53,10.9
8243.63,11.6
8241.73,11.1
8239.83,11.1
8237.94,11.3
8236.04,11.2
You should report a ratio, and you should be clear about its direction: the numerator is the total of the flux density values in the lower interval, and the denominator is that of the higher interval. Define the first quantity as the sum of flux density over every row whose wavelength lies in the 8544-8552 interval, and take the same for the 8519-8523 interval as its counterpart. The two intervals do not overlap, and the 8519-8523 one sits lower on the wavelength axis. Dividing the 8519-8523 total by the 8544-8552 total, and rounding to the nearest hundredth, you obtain 0.51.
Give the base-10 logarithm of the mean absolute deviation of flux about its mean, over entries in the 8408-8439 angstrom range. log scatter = -0.15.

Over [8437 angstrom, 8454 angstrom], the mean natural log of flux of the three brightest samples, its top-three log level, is 2.43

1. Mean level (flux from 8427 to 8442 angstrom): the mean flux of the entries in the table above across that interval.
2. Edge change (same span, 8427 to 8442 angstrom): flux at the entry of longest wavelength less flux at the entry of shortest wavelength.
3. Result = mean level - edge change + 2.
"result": 12.8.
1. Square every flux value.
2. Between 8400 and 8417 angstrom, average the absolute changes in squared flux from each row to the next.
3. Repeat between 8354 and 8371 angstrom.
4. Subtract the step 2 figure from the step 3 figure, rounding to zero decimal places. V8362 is -3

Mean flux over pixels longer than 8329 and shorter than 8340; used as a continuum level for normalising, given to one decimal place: 11.0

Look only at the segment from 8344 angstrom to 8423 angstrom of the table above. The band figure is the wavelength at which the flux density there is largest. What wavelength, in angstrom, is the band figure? 8418.19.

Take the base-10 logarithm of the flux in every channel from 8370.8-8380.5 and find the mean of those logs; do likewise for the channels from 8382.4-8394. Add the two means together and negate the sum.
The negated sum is -2.09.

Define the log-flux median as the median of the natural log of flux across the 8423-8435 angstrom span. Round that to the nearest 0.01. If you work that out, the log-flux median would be 2.41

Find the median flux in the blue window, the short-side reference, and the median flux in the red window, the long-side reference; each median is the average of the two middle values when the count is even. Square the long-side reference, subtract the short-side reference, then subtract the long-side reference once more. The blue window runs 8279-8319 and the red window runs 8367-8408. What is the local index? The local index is 107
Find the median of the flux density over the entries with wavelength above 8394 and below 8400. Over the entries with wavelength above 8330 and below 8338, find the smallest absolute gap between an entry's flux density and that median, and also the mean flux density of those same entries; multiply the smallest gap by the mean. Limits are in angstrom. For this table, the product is 2.2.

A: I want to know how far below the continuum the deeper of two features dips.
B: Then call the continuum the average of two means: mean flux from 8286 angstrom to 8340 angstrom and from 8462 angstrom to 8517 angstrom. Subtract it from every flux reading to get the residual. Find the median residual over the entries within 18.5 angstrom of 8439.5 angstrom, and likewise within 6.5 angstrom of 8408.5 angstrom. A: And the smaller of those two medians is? -0.16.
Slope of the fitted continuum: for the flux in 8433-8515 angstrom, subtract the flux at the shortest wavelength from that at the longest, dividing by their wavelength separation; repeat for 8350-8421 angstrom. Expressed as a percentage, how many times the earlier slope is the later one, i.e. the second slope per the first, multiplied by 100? 29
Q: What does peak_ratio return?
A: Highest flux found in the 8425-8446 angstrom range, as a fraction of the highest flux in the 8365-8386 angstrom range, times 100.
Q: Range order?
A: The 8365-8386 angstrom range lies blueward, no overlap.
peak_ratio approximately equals 108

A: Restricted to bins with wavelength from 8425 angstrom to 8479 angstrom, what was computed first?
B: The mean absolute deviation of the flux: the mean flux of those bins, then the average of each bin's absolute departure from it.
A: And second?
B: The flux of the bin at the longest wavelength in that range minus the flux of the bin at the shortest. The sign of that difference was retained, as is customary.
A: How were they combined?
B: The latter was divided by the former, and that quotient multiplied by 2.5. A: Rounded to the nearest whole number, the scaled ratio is 4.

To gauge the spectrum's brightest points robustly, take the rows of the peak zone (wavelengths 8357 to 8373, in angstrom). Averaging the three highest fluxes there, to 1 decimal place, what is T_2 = 11.8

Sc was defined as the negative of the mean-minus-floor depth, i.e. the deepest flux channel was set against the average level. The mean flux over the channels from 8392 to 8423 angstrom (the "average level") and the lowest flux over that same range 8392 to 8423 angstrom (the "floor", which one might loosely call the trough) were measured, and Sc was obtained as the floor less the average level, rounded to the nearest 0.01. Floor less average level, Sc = -1.36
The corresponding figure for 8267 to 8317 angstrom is -0.92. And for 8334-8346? -0.73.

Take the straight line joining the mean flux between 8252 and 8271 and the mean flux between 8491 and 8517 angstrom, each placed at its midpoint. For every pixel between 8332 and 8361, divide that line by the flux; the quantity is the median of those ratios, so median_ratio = 0.956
